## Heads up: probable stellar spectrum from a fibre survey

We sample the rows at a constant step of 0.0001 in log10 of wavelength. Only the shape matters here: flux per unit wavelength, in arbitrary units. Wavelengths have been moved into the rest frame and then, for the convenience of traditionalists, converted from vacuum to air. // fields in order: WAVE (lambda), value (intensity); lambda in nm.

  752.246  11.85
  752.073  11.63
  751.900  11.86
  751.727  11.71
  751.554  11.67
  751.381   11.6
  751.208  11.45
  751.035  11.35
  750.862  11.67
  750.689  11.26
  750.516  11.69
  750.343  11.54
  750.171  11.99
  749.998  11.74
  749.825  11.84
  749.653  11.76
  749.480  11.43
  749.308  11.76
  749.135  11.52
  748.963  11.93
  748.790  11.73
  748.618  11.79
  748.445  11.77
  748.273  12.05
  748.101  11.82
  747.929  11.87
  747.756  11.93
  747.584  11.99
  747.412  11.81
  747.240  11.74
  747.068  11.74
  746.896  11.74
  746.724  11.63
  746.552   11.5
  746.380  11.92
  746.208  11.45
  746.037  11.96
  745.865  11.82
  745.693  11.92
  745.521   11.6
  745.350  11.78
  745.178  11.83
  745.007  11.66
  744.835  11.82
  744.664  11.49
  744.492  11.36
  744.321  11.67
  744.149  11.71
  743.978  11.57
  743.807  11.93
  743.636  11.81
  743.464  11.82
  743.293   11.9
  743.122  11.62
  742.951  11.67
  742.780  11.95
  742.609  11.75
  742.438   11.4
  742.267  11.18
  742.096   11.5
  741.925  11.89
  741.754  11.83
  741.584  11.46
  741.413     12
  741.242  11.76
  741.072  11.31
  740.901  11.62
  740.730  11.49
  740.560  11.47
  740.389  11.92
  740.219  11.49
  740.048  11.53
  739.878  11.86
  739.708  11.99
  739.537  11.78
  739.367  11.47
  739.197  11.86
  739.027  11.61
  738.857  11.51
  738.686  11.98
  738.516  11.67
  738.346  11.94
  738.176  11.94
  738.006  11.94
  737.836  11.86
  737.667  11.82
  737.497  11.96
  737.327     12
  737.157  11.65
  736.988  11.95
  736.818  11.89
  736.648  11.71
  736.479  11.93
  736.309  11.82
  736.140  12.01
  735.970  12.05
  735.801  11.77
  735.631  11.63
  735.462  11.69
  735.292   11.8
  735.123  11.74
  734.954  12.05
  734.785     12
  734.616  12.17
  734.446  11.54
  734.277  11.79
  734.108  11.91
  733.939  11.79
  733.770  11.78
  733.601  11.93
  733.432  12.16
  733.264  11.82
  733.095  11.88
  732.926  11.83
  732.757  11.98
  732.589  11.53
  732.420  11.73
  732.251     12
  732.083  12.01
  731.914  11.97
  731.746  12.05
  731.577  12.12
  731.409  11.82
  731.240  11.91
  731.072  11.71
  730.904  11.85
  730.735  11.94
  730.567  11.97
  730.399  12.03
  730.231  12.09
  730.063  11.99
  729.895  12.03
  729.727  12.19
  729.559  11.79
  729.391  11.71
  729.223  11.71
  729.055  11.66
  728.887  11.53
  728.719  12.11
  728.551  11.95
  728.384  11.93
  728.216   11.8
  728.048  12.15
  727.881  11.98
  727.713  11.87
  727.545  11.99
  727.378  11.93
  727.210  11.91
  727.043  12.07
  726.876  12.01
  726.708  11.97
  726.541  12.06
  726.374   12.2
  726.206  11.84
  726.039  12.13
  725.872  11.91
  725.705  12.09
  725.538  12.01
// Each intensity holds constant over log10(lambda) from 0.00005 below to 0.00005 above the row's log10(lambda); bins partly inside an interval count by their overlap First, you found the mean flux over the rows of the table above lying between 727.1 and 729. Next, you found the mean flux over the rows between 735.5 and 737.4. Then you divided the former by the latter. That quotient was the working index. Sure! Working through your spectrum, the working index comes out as 1.01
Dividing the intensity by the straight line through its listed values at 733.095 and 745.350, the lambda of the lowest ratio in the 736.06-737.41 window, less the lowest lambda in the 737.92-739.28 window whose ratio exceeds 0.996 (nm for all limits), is -0.85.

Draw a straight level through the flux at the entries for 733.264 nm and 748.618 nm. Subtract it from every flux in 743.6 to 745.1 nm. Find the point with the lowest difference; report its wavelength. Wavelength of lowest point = 744.492 nm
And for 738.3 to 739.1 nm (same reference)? 738.857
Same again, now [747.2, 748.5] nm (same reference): 747.240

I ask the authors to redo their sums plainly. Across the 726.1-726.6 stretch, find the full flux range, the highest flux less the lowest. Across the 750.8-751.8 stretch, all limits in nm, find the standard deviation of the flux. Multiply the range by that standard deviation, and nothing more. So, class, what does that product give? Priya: 0.05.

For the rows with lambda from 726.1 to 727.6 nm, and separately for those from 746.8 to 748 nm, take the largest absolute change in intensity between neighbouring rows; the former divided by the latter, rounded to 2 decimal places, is 2.00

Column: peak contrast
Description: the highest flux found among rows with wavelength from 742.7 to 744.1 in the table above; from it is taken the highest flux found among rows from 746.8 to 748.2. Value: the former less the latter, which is -0.04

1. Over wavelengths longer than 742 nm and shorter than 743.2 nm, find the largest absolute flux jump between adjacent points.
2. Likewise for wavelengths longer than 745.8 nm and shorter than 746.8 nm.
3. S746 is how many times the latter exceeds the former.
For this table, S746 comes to 1.5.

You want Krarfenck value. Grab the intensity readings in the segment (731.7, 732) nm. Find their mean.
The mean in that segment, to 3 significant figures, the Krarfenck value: 12.0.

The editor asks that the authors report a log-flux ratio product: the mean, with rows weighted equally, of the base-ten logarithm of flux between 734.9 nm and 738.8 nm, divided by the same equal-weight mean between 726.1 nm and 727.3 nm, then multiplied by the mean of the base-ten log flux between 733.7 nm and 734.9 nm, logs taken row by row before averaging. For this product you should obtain 1.068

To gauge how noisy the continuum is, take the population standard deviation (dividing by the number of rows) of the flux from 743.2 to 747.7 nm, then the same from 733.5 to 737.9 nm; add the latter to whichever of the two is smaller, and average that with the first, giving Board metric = 0.228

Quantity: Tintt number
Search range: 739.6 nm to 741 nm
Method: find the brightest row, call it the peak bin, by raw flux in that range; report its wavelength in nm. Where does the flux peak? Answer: 739.708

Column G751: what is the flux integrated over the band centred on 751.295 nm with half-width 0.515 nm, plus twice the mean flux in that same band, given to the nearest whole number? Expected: 35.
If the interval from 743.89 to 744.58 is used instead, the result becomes 31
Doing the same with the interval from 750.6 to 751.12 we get 29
